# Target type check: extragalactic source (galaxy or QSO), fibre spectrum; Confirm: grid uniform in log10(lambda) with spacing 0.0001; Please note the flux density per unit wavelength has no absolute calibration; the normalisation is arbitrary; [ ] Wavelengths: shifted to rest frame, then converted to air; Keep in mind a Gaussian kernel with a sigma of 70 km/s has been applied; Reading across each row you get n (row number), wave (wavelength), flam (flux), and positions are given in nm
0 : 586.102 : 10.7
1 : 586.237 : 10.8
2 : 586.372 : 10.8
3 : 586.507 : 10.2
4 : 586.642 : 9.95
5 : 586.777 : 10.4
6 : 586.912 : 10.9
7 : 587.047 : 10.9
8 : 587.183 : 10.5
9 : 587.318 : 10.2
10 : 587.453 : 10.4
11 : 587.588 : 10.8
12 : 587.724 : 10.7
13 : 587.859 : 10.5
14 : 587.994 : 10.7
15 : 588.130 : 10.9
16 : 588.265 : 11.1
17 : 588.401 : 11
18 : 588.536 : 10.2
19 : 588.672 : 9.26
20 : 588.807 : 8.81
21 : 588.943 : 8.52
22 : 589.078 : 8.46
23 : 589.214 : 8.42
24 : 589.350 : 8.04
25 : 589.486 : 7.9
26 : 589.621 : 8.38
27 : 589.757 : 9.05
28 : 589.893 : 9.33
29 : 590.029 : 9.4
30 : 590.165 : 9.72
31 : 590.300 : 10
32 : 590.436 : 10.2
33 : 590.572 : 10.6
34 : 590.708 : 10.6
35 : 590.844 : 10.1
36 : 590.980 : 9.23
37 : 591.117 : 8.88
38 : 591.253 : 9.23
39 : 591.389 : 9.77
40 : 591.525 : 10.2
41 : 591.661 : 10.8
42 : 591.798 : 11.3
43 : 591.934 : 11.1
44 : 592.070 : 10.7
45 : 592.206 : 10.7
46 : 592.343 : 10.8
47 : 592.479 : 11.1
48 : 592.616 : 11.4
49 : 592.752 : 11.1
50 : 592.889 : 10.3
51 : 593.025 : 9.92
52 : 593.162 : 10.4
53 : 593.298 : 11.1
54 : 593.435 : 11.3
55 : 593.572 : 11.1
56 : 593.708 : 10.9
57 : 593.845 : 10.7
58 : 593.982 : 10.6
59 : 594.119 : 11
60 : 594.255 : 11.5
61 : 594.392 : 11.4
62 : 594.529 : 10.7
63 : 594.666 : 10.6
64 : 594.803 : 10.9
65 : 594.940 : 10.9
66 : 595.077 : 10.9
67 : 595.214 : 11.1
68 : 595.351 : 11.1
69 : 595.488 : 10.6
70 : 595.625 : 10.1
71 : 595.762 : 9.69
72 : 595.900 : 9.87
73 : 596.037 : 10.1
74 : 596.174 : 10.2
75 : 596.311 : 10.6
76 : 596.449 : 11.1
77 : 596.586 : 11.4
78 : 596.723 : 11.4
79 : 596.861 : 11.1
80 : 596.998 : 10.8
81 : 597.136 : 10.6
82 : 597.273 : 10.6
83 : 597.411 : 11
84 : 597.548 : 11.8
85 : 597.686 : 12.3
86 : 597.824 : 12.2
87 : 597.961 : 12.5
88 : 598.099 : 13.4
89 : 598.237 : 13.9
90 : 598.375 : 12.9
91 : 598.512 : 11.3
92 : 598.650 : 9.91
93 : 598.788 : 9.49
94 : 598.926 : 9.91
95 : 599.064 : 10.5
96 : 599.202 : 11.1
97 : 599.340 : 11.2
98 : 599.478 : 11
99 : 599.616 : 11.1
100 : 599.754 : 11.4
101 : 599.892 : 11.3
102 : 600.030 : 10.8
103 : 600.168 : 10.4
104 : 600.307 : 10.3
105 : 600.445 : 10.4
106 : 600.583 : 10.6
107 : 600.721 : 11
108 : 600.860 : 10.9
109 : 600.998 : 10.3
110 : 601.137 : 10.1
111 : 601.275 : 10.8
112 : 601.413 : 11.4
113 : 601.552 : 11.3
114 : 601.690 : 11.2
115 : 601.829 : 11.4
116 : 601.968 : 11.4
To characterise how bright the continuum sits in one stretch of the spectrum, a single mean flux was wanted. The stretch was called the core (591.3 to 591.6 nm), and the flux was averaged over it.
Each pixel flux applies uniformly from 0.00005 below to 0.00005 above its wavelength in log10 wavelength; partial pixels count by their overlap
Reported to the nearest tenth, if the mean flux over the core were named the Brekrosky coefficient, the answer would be 10.0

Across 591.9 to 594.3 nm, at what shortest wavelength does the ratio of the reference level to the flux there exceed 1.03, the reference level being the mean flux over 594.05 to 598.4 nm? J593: 592.070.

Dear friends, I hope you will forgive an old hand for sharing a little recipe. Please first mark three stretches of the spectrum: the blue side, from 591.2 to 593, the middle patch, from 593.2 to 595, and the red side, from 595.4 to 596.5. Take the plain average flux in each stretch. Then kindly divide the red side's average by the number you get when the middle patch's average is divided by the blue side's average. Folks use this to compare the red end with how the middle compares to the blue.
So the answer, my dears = 10.0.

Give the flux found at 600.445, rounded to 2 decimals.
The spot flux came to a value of 10.40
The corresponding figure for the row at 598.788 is 9.49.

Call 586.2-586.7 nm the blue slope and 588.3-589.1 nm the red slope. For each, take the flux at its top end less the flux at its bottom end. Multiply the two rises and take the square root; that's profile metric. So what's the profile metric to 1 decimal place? 1.5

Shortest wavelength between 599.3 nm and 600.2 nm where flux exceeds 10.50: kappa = 599.340 nm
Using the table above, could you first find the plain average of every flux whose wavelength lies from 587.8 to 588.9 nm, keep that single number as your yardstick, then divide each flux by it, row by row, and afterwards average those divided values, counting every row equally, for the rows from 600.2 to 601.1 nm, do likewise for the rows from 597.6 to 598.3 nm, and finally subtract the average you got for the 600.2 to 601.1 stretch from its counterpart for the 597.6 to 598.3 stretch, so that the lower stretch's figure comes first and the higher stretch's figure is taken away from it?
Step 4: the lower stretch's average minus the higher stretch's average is 0.22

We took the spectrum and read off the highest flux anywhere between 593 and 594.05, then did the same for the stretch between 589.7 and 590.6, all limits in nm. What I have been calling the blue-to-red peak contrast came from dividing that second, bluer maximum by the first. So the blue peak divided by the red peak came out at 0.94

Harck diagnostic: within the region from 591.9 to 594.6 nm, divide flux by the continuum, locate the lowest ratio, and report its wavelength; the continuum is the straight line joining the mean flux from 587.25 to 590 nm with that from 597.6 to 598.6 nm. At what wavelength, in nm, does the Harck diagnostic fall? 593.025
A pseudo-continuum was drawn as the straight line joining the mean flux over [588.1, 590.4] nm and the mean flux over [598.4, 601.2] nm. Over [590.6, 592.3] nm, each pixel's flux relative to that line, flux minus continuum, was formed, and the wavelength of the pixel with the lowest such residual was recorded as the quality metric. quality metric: 591.117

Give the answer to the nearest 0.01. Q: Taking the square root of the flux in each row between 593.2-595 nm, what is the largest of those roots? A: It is 3.39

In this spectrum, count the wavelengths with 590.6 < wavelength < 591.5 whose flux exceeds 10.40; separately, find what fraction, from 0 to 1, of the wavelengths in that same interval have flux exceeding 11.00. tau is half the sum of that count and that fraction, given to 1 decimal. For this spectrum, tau 0.5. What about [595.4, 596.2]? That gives 0.5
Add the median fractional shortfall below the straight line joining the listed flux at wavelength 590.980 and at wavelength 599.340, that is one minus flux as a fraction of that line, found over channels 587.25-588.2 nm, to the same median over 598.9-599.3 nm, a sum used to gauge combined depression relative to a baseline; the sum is -0.20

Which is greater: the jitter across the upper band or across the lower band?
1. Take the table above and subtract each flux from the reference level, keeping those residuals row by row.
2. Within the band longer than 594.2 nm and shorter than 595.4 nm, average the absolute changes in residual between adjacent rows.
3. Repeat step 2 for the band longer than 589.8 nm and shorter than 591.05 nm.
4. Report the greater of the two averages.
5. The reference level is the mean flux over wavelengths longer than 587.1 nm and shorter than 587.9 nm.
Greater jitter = 0.33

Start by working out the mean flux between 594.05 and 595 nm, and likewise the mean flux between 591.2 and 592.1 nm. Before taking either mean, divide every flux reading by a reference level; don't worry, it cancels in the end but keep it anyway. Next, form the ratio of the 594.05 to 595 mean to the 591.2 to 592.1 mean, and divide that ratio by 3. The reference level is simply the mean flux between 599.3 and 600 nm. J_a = 0.351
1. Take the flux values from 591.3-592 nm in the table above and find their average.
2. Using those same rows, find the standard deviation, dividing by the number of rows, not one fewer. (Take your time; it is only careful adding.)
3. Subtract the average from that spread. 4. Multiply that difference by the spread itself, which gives -5.7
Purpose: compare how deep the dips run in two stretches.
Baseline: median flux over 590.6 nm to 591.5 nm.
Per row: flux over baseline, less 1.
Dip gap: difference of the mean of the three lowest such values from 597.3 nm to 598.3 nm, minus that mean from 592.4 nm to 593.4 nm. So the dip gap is 0.154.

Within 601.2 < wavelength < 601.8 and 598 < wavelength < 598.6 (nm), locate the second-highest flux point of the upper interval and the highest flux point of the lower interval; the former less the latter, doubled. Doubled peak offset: -5.2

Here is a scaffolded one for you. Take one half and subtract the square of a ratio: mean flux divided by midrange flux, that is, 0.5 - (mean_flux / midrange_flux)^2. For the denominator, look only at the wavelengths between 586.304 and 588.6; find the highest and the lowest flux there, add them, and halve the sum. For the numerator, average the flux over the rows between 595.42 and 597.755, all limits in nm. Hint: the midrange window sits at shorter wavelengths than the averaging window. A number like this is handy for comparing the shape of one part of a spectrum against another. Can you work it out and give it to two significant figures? -0.55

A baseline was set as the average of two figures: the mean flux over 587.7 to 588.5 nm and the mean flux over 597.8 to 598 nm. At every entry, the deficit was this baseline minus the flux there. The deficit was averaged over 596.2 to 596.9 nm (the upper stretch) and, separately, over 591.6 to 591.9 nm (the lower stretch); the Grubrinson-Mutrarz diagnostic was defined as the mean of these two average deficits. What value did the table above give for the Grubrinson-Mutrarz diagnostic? 0.5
